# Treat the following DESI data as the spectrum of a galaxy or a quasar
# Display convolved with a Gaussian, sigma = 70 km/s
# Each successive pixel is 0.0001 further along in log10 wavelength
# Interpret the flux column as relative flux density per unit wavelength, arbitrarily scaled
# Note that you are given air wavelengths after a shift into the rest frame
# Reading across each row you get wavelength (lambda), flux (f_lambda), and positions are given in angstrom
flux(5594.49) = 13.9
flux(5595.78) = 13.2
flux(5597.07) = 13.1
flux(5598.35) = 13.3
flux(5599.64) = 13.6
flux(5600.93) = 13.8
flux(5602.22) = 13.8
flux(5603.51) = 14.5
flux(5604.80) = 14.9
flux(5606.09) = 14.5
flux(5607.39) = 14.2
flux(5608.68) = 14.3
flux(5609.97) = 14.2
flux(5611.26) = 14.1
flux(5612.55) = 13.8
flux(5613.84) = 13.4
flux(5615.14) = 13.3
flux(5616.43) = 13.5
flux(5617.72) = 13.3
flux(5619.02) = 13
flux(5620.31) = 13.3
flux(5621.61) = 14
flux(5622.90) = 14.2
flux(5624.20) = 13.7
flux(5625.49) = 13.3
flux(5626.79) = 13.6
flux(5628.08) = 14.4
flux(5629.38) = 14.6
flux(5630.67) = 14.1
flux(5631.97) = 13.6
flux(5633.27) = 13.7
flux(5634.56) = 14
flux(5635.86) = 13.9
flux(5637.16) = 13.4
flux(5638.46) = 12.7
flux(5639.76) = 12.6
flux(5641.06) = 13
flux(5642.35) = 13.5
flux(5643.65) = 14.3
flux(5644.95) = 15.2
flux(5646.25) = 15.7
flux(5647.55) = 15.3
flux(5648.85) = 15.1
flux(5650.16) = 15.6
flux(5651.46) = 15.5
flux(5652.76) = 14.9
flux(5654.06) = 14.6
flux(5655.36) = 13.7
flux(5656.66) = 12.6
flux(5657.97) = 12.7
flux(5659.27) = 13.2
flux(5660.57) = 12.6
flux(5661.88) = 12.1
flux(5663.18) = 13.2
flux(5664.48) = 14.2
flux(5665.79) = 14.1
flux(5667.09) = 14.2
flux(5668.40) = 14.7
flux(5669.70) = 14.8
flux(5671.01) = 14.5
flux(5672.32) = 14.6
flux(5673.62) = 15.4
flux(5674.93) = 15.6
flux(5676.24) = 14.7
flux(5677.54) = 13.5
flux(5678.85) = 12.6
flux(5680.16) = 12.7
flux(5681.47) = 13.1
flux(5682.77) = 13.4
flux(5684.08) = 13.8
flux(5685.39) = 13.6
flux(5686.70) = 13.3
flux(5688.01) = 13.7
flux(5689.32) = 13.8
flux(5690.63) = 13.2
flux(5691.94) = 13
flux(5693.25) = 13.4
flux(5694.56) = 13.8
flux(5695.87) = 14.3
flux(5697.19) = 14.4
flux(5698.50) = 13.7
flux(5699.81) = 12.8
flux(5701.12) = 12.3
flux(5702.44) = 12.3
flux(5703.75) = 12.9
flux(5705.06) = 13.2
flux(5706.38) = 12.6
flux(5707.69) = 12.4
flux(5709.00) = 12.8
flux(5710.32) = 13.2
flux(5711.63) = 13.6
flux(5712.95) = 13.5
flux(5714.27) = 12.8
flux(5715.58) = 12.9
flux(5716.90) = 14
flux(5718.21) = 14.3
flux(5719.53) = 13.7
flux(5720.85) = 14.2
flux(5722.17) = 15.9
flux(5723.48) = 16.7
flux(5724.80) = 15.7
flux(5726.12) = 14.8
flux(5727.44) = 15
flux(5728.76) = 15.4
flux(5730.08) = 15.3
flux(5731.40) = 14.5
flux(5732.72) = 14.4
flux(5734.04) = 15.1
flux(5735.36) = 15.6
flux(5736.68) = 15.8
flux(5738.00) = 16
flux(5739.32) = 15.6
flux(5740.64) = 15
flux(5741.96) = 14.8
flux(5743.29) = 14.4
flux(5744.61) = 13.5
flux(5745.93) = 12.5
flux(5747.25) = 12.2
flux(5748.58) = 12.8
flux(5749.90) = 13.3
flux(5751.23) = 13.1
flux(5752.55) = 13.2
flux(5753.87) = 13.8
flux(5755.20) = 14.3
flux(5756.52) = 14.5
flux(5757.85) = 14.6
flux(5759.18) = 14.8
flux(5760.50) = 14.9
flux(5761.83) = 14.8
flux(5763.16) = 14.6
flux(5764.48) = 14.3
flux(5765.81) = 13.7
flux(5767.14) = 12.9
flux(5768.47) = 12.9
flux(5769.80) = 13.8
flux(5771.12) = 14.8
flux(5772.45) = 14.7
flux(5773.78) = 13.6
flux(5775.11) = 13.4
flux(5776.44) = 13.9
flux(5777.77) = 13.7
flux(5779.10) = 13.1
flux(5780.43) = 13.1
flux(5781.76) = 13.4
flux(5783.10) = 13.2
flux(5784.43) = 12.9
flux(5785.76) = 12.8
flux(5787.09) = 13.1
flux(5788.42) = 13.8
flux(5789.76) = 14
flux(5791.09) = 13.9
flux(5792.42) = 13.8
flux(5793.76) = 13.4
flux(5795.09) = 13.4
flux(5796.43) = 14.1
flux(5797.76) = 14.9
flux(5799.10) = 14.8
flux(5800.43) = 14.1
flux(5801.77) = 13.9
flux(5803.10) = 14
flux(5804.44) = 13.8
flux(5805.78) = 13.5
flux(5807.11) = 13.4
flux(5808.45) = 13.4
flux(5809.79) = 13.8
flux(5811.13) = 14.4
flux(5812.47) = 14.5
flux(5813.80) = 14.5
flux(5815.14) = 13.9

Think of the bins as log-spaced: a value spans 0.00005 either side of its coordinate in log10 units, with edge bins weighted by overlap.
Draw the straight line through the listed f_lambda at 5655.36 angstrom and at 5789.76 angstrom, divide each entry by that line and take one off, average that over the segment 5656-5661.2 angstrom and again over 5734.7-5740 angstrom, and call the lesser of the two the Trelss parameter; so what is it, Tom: -0.068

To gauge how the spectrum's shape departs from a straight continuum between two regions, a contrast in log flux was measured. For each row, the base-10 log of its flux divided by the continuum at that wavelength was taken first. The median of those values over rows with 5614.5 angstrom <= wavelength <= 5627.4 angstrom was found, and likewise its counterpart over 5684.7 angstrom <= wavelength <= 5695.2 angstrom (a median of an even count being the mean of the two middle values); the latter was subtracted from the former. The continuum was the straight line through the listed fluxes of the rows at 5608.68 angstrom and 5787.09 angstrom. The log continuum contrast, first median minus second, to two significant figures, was -0.018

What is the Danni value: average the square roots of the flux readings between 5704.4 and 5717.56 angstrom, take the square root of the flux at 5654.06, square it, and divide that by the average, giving 4.03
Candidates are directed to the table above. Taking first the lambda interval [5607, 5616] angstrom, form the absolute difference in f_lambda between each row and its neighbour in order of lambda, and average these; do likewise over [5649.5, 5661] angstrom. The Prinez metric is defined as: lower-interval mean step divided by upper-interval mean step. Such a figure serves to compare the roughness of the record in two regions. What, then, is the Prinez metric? 0.3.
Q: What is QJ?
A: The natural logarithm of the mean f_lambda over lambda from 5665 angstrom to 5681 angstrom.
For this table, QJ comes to 2.66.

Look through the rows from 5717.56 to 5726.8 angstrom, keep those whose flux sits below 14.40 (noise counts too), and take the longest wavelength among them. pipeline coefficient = 5720.85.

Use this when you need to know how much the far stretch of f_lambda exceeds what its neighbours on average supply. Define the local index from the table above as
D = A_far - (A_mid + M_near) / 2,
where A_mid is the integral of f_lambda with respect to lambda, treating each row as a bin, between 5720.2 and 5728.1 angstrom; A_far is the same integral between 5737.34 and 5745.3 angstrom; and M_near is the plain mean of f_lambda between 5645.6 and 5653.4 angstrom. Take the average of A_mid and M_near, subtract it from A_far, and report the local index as 50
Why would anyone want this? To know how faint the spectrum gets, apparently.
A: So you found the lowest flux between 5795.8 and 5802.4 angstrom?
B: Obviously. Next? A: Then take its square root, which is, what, 3.73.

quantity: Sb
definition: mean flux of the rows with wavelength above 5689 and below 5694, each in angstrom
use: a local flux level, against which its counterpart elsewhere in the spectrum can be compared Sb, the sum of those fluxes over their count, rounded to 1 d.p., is 13.3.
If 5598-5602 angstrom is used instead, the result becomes 13.6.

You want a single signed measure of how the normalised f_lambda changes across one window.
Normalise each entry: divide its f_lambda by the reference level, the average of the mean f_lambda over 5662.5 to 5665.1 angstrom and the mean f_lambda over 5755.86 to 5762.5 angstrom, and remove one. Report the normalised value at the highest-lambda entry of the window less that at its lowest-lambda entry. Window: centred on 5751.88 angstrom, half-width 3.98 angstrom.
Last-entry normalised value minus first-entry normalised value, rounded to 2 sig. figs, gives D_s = 0.11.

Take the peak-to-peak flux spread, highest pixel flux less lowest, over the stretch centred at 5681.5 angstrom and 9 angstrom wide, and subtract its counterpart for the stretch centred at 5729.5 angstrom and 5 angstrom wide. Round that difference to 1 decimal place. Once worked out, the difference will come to 0.3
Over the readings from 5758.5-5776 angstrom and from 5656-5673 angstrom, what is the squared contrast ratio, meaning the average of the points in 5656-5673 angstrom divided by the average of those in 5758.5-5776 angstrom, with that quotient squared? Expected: 0.94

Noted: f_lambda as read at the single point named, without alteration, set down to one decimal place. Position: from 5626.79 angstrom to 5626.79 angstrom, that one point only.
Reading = 13.6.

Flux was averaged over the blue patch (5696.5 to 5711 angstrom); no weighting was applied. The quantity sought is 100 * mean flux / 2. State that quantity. 648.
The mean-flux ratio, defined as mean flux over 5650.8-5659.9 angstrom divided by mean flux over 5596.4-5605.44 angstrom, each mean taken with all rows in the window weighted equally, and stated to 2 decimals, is 1.00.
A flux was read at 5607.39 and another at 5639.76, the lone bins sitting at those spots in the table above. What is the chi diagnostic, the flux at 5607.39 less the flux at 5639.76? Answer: 1.6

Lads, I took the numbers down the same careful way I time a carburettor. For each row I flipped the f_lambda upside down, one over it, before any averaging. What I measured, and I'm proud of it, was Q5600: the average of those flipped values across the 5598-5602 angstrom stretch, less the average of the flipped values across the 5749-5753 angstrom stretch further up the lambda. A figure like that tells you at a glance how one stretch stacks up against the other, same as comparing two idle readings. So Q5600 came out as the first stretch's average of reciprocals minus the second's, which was -0.002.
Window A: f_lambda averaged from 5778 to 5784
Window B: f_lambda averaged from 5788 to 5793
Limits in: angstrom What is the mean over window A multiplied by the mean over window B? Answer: 183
